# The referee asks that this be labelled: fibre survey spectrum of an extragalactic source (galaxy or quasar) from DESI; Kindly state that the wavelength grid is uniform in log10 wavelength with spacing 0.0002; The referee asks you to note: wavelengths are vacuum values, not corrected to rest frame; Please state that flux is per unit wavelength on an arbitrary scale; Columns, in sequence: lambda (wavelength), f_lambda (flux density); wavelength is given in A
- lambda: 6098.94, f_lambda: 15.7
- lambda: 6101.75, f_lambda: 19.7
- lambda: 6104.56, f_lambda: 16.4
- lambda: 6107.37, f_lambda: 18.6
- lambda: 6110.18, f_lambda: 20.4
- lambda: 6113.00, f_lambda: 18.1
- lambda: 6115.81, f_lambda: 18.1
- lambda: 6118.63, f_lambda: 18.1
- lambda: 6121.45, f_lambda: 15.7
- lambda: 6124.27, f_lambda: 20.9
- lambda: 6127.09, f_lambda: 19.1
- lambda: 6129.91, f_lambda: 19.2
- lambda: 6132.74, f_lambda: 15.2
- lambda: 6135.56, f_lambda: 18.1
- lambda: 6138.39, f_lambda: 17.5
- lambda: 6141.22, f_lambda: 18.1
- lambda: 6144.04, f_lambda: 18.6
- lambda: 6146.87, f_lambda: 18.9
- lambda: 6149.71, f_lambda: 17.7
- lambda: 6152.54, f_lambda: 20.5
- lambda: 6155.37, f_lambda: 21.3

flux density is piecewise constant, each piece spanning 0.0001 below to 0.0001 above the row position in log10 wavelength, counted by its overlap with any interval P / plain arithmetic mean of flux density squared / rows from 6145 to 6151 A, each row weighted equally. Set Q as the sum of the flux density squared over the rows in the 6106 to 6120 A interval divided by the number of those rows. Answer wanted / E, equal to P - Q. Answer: -14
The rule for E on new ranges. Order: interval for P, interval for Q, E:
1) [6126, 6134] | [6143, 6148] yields -30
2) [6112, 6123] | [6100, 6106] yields -21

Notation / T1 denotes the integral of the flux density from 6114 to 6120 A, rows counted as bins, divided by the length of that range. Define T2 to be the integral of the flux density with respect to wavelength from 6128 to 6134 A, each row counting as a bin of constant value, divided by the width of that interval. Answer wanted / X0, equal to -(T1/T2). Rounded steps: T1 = 18.1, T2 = 17.4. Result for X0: -1.041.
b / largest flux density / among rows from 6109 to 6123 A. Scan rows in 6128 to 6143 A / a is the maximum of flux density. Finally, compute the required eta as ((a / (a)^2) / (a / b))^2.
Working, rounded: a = 19.2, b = 20.4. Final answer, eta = 0.0031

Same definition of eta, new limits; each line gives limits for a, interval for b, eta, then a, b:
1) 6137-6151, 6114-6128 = 0.0034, 18.9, 20.9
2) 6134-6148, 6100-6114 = 0.0033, 18.9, 20.4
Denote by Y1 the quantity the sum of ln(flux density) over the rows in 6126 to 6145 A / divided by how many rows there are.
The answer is 2.89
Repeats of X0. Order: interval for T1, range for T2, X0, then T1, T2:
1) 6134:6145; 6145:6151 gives -0.985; 18.0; 18.3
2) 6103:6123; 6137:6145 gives -0.994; 17.9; 18.1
